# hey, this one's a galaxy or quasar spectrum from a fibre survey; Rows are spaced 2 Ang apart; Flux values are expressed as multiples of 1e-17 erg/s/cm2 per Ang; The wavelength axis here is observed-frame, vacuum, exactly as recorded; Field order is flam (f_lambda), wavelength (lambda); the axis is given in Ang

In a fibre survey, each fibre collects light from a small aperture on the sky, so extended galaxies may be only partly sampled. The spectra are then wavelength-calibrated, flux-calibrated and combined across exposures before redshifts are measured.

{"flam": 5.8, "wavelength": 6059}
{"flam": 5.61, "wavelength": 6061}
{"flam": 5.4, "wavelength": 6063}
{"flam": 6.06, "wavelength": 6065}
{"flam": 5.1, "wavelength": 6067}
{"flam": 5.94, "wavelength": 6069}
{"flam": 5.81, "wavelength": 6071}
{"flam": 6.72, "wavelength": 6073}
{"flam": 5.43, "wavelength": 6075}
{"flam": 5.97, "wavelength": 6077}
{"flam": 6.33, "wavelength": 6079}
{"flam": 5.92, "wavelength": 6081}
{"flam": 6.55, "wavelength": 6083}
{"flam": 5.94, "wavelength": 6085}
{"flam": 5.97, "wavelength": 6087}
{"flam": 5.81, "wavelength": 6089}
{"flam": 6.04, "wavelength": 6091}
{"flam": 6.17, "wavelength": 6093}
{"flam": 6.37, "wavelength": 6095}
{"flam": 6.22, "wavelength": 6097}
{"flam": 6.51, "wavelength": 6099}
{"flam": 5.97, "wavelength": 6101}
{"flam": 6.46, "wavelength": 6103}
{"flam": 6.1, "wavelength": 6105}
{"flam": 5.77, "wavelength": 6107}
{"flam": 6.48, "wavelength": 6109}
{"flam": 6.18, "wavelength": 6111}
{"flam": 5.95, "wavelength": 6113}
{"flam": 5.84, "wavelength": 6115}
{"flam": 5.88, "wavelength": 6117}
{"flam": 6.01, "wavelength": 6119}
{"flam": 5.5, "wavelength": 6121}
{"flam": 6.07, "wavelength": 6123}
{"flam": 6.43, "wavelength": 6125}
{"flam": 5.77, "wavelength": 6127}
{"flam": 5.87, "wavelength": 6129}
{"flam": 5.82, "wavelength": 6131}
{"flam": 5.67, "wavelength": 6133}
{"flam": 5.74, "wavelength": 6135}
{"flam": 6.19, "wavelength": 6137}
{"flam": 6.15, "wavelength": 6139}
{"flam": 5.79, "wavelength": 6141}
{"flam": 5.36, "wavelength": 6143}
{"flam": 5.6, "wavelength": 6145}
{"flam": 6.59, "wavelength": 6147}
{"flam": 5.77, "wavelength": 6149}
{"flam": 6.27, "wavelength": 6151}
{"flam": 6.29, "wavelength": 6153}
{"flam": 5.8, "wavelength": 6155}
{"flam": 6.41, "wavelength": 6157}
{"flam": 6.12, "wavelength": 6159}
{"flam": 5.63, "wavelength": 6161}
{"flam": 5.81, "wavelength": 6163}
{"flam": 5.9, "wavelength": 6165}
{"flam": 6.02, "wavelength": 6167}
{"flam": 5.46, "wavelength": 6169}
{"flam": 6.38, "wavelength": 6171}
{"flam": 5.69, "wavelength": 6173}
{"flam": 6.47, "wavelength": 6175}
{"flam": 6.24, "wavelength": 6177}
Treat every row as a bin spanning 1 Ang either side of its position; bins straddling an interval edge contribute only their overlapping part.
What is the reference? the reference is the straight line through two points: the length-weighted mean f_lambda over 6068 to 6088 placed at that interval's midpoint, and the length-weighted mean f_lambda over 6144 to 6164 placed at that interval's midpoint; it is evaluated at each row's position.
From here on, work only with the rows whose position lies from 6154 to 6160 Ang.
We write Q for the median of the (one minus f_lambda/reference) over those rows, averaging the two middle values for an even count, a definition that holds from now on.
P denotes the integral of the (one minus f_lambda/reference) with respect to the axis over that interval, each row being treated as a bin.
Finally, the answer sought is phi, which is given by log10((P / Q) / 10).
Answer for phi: -0.3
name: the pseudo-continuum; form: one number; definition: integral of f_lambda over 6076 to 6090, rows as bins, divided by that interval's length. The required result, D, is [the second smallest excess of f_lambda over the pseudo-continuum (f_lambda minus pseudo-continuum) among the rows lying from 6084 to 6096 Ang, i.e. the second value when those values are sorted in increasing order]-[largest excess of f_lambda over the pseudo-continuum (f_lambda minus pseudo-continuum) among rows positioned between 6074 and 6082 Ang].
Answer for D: -0.39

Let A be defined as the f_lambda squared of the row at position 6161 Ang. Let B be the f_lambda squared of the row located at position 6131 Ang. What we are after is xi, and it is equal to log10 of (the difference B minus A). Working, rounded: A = 31.7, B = 33.9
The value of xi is 0.3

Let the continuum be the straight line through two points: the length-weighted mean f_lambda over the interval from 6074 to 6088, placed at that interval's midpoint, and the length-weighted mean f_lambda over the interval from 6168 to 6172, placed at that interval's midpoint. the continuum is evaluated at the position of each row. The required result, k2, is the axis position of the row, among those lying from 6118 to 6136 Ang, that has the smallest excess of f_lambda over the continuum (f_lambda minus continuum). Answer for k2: 6121 Ang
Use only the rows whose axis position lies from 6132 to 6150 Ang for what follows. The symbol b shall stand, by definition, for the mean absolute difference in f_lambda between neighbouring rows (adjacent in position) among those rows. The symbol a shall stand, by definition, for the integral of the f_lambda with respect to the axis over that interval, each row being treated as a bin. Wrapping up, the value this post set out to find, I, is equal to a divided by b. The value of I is 249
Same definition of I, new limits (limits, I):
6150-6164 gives 244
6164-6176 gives 117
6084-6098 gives 567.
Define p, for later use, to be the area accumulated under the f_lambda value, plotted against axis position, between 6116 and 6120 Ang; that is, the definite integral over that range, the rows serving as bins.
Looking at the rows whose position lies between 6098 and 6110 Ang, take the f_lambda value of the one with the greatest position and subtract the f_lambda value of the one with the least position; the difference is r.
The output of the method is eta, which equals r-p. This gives -24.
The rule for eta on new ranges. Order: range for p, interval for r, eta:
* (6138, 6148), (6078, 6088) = -59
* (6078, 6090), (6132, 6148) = -72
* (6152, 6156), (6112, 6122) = -25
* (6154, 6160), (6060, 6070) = -36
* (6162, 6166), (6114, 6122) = -24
